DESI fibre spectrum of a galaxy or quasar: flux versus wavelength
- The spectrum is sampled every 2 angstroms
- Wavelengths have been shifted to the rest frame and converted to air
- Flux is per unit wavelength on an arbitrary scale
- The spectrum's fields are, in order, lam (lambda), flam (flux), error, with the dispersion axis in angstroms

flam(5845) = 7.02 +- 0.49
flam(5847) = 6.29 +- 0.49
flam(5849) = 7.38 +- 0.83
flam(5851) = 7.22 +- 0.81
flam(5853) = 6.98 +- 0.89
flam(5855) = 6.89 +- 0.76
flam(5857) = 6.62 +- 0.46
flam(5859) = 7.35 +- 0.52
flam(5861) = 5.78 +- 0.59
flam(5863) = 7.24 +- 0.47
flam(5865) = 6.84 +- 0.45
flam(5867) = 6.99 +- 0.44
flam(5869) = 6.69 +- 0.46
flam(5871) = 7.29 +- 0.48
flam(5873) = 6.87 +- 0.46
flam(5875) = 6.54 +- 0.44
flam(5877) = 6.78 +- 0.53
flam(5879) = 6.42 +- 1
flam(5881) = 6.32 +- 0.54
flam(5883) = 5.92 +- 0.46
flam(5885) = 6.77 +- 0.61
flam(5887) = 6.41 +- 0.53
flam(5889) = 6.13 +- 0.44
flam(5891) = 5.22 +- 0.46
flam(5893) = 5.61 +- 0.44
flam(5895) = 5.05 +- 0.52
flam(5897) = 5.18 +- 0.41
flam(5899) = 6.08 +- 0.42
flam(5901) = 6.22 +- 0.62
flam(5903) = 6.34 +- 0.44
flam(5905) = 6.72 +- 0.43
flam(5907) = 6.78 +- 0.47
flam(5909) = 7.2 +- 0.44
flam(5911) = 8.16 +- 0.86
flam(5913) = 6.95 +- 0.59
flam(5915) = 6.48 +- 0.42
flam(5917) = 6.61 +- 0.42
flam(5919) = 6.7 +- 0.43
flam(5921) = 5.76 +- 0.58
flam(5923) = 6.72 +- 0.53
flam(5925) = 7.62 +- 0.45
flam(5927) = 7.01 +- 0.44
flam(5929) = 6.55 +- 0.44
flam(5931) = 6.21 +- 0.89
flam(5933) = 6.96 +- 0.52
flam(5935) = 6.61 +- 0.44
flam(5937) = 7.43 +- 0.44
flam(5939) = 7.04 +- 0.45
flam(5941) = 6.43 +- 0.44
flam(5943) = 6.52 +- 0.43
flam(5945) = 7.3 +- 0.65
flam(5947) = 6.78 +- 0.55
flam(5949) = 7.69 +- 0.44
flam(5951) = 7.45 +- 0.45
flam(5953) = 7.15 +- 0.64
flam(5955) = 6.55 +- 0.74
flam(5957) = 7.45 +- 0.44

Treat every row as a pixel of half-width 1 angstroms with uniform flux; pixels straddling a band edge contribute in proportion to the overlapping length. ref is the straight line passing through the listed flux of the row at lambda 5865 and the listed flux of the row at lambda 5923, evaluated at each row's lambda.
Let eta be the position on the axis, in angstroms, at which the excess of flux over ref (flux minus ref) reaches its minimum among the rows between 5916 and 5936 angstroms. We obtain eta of 5921 angstroms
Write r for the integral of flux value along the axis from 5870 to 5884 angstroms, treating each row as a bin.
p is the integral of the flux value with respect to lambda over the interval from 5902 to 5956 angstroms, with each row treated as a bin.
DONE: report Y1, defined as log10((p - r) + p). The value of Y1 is 2.81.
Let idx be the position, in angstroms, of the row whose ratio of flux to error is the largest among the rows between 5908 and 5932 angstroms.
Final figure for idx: 5925 angstroms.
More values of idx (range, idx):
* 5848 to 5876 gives 5867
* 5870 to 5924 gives 5909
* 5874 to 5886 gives 5875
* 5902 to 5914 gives 5909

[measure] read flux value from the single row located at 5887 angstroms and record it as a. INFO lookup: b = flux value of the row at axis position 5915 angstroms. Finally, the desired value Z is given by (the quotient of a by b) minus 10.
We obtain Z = -9.01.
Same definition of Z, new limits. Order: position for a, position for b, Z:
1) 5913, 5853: -9.00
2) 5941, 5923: -9.04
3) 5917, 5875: -8.99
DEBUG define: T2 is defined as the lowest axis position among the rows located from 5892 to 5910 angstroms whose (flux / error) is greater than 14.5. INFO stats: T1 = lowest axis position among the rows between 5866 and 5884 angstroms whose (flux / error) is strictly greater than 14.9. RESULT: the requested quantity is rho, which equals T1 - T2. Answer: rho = -38 angstroms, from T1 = 5867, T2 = 5905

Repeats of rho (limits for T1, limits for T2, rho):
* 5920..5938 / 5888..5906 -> 20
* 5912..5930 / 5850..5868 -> 52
